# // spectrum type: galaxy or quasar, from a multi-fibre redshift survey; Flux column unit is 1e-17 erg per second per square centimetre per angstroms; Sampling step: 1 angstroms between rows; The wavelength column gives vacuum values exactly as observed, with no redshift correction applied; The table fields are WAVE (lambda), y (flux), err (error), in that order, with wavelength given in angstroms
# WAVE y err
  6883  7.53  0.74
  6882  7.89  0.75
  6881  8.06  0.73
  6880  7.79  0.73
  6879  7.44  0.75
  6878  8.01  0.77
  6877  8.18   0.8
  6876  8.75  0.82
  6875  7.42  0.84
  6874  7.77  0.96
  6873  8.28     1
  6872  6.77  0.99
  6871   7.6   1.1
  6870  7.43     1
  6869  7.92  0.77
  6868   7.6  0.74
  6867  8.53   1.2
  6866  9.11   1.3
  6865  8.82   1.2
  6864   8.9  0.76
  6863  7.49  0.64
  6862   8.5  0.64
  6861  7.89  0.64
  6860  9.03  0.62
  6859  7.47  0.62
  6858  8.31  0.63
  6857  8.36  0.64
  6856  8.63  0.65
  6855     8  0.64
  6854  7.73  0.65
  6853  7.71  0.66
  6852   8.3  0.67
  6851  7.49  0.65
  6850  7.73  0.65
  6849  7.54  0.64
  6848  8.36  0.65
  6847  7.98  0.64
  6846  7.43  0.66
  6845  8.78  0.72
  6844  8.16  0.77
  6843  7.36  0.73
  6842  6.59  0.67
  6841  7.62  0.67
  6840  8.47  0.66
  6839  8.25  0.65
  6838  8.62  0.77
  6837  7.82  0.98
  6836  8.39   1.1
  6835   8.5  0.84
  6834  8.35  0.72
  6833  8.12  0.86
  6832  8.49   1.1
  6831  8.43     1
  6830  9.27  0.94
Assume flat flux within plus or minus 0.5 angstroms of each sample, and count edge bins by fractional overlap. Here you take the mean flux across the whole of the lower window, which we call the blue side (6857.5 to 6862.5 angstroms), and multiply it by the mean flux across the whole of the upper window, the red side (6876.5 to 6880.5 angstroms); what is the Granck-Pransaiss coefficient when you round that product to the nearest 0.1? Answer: 64.7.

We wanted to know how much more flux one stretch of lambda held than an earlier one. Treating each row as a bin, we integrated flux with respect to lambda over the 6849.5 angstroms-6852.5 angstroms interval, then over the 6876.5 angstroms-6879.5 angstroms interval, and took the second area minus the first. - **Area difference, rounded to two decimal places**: 0.11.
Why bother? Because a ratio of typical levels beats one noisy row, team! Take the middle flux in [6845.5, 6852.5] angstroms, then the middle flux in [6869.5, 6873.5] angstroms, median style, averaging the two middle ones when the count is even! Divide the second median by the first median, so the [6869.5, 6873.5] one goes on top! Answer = 0.97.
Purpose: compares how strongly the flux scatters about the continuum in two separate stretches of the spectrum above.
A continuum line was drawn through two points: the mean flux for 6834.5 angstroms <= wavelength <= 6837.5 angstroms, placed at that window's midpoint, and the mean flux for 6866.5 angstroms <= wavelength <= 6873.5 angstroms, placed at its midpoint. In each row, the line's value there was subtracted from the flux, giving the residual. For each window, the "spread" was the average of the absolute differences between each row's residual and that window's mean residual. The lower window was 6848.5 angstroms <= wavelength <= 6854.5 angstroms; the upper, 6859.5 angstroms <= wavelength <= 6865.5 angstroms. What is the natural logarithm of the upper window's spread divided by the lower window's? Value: 1.0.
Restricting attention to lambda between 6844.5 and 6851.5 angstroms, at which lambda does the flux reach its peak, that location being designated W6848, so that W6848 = 6845 angstroms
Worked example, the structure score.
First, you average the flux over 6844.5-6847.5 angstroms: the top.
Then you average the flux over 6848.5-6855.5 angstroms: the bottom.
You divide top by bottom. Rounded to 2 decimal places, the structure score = 1.04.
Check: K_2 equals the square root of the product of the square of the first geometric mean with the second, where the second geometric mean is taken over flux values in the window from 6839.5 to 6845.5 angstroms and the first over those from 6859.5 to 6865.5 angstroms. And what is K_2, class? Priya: 23.5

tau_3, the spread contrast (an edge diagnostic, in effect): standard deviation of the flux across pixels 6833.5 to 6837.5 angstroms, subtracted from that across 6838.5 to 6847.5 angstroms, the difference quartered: 0.09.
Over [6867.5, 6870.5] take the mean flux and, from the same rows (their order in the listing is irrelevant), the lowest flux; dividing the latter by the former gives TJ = 0.97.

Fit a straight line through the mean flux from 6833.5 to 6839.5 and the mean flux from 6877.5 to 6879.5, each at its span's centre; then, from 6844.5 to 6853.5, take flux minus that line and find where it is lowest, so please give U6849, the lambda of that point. 6846 angstroms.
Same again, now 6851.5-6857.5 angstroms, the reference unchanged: 6853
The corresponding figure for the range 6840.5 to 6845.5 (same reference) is 6842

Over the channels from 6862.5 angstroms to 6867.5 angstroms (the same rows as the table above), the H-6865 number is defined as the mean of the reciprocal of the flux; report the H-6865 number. 0.117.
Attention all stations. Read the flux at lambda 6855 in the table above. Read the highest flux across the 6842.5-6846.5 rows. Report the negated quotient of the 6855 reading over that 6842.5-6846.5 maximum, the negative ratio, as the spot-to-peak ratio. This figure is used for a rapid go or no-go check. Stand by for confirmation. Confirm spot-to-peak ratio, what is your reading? -0.91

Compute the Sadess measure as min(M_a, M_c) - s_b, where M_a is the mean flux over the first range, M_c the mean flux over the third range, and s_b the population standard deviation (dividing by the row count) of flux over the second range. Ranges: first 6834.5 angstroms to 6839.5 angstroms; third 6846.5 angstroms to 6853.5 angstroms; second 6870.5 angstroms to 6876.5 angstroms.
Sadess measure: 7.24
